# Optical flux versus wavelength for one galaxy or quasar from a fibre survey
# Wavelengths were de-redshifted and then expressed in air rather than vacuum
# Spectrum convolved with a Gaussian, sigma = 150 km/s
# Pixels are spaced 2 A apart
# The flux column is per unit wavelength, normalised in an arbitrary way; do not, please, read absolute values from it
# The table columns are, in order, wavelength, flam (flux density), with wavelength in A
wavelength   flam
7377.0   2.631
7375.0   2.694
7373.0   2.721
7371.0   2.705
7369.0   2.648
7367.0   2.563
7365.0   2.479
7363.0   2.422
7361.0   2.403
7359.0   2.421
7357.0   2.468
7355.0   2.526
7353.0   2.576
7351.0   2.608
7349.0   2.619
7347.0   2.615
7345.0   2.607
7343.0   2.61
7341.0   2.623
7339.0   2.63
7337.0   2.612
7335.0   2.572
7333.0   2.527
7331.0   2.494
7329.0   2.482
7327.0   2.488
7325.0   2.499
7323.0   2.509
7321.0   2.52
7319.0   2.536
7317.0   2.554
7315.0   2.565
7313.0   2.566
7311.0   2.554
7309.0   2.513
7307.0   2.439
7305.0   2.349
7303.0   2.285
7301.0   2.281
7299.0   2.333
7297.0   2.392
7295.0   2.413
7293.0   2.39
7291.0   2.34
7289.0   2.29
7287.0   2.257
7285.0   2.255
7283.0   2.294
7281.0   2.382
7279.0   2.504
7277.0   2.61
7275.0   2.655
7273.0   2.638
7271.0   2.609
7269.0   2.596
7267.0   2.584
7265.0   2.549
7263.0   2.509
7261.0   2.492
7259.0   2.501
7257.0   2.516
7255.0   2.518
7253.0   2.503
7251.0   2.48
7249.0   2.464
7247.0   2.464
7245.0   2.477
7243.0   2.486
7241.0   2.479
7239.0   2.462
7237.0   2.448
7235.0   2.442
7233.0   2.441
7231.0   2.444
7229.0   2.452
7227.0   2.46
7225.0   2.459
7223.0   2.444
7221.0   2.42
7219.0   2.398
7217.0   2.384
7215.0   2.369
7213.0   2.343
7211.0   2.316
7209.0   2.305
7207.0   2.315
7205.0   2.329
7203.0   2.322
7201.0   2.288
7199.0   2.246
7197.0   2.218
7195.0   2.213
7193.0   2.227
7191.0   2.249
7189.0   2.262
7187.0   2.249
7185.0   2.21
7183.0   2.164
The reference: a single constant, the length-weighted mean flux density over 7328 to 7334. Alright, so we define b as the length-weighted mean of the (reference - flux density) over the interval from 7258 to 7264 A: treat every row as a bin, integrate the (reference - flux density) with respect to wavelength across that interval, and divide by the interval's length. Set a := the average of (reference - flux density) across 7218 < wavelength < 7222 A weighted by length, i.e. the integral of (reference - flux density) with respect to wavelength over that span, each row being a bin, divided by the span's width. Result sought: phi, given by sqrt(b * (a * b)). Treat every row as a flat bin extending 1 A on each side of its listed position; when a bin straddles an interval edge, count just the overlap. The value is 0.000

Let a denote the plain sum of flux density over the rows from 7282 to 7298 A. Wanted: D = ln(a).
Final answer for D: 2.92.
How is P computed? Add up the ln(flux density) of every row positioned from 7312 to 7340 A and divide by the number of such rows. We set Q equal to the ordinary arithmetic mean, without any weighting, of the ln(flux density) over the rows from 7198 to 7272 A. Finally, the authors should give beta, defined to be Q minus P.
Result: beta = -0.040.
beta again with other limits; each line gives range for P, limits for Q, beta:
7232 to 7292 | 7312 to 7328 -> 0.023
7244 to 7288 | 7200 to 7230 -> -0.049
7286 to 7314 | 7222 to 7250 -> 0.031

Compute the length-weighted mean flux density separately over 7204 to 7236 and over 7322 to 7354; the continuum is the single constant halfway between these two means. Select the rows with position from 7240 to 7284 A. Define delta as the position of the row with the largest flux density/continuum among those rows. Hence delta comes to 7275.0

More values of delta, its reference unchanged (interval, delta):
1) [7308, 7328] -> 7313.0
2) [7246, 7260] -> 7255.0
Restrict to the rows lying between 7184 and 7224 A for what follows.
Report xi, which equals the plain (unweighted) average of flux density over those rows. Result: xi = 2.31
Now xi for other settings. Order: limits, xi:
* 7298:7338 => 2.48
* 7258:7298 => 2.46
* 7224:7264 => 2.47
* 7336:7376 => 2.58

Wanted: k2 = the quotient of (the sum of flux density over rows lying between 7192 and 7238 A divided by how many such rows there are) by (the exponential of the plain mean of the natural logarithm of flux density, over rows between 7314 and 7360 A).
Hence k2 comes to 0.93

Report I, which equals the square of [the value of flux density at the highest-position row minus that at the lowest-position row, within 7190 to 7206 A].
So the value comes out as 0.006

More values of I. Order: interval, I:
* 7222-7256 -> 0.005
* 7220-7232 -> 0.001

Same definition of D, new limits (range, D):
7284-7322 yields 3.82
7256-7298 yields 3.95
